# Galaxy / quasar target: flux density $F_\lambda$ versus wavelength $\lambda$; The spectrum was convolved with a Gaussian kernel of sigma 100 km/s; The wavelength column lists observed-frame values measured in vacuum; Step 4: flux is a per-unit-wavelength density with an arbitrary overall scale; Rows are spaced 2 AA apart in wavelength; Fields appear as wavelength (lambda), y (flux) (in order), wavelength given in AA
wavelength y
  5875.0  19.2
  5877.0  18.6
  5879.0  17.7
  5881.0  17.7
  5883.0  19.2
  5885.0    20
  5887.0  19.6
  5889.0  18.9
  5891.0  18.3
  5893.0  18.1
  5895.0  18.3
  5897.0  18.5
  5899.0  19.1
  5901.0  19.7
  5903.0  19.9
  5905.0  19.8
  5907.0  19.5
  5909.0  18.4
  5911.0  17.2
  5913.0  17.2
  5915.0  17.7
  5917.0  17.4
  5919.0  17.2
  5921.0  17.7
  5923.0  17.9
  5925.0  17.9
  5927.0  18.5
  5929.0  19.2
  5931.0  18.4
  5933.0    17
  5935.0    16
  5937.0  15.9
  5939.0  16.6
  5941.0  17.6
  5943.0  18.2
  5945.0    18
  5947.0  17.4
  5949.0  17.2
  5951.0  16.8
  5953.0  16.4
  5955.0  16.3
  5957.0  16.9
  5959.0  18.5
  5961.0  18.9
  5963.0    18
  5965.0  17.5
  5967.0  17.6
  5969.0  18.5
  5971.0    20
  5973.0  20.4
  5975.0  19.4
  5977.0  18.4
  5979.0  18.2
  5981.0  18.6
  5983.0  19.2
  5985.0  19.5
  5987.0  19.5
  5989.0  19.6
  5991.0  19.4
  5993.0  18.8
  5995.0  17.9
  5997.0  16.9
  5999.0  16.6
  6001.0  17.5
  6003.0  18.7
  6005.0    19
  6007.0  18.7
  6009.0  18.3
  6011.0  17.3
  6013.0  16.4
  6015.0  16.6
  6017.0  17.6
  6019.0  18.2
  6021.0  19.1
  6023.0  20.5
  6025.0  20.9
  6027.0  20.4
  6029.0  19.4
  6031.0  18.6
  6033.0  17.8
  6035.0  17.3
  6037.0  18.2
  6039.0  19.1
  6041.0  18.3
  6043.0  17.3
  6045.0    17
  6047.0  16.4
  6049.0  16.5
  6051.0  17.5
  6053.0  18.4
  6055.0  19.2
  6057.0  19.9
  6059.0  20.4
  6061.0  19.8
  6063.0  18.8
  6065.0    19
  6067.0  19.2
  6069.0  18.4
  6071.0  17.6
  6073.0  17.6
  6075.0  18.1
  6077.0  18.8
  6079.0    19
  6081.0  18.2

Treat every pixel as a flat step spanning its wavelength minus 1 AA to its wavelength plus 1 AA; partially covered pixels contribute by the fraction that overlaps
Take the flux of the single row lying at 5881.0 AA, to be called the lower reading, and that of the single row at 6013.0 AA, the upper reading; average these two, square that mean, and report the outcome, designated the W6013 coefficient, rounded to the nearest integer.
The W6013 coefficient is 291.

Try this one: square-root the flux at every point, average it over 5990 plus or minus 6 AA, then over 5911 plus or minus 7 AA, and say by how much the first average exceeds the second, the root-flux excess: 0.11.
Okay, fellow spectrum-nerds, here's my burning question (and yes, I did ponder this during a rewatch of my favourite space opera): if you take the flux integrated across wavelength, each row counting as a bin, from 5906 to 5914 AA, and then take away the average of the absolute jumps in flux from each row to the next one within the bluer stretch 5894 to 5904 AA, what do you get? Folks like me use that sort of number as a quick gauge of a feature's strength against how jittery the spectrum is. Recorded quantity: 144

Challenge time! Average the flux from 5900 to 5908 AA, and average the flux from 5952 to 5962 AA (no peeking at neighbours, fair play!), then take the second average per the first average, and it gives 0.88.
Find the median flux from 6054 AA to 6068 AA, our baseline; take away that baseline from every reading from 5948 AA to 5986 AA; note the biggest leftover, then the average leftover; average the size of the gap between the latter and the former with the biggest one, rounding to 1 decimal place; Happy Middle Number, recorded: 1.7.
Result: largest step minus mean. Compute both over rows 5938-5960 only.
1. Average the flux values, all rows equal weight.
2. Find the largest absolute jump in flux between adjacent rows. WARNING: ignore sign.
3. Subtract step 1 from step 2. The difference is -15.7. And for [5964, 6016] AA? -16.9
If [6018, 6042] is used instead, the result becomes -17.6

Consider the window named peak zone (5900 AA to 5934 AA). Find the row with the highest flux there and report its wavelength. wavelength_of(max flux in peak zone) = 5903.0 AA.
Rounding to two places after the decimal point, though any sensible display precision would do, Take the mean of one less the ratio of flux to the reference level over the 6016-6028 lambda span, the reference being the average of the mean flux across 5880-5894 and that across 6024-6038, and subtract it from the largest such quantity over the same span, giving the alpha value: 0.10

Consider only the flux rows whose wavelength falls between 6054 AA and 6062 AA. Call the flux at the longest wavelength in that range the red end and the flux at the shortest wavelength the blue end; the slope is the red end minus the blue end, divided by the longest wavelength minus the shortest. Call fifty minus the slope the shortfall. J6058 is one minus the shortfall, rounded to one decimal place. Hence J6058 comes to -48.9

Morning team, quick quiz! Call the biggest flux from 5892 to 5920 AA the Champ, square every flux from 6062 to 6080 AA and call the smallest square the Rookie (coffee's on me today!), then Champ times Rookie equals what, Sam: 6164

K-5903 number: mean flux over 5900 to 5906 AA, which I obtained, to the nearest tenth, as 19.8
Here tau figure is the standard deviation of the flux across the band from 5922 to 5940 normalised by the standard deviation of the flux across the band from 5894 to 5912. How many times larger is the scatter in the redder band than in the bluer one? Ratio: 1.29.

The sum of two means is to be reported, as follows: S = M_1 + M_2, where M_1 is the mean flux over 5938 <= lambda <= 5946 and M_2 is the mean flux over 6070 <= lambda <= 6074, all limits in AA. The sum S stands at 35.2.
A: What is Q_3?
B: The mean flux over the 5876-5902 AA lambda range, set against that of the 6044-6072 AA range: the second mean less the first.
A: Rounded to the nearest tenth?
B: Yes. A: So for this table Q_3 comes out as -0.3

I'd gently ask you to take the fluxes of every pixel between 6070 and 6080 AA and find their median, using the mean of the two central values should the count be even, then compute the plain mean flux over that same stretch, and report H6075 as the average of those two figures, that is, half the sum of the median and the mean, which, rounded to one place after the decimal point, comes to 18.2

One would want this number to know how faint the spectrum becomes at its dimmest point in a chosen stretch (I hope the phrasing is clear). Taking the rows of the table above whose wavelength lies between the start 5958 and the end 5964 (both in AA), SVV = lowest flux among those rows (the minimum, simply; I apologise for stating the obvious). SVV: 18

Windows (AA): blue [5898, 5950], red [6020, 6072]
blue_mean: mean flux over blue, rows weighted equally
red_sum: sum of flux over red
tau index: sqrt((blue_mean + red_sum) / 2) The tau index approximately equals 15.9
